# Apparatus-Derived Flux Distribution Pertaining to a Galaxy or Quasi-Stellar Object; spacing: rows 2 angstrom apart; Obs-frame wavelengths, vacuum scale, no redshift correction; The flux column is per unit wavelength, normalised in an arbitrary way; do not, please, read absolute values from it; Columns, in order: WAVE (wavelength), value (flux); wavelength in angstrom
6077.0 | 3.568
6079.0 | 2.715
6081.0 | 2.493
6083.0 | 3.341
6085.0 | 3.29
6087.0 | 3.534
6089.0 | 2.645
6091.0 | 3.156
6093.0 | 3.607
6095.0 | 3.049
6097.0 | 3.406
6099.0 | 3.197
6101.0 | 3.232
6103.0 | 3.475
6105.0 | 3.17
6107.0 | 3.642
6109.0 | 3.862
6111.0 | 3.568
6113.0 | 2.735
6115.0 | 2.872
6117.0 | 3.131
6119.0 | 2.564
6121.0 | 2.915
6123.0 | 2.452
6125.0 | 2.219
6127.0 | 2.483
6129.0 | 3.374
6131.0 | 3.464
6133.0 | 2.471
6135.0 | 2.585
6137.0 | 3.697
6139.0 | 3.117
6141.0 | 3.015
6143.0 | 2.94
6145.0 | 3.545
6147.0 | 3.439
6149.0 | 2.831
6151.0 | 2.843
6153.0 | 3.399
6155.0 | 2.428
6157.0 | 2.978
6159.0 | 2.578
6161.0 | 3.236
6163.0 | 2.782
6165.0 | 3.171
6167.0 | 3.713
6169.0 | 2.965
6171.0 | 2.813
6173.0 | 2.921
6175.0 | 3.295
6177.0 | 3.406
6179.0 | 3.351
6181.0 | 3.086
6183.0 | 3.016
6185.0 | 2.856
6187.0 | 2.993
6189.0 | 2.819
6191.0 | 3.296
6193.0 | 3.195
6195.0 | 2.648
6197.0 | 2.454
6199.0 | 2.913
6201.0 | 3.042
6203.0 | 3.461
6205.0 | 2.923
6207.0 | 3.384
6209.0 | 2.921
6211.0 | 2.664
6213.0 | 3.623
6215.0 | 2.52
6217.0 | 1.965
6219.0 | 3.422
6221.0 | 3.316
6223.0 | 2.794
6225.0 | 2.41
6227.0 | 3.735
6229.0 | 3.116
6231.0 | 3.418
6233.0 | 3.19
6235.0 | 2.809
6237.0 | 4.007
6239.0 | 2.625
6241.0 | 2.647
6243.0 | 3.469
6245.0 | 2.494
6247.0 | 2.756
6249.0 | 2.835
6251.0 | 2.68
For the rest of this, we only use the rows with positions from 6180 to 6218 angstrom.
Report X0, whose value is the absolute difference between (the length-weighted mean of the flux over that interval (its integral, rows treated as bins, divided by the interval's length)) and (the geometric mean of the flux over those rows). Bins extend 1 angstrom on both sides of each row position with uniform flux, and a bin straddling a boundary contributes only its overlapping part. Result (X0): 0.0261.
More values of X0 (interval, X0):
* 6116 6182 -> 0.0256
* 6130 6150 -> 0.0257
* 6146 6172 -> 0.0200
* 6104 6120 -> 0.0295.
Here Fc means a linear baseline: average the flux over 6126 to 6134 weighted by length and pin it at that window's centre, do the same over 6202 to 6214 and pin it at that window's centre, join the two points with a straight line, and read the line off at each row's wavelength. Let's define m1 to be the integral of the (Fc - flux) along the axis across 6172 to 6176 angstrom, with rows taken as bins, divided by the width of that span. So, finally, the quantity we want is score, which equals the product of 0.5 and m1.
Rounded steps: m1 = 0.0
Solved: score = -0.02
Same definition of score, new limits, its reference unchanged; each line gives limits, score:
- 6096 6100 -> -0.22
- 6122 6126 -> 0.30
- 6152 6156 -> 0.05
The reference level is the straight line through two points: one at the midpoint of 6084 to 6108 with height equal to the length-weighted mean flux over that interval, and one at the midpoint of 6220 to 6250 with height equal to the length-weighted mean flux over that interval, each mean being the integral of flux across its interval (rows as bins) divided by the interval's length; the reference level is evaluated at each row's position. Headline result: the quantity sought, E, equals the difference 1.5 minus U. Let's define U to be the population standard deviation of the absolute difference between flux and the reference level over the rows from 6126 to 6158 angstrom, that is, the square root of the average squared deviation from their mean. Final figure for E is 1.28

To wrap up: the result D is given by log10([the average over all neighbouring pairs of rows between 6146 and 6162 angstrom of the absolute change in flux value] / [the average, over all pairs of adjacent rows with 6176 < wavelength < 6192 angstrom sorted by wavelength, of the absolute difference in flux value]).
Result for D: 0.45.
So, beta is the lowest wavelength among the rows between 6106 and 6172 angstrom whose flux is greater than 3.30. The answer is 6107.0 angstrom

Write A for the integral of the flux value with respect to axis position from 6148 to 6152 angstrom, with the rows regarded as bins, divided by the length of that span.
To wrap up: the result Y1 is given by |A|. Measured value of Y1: 2.84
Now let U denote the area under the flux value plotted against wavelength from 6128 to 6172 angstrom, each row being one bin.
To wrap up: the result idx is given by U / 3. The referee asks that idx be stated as 45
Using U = 135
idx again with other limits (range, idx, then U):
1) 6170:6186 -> 16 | 49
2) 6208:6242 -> 34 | 102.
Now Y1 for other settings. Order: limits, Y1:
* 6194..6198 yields 2.55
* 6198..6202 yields 2.98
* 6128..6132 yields 3.42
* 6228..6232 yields 3.27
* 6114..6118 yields 3.00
